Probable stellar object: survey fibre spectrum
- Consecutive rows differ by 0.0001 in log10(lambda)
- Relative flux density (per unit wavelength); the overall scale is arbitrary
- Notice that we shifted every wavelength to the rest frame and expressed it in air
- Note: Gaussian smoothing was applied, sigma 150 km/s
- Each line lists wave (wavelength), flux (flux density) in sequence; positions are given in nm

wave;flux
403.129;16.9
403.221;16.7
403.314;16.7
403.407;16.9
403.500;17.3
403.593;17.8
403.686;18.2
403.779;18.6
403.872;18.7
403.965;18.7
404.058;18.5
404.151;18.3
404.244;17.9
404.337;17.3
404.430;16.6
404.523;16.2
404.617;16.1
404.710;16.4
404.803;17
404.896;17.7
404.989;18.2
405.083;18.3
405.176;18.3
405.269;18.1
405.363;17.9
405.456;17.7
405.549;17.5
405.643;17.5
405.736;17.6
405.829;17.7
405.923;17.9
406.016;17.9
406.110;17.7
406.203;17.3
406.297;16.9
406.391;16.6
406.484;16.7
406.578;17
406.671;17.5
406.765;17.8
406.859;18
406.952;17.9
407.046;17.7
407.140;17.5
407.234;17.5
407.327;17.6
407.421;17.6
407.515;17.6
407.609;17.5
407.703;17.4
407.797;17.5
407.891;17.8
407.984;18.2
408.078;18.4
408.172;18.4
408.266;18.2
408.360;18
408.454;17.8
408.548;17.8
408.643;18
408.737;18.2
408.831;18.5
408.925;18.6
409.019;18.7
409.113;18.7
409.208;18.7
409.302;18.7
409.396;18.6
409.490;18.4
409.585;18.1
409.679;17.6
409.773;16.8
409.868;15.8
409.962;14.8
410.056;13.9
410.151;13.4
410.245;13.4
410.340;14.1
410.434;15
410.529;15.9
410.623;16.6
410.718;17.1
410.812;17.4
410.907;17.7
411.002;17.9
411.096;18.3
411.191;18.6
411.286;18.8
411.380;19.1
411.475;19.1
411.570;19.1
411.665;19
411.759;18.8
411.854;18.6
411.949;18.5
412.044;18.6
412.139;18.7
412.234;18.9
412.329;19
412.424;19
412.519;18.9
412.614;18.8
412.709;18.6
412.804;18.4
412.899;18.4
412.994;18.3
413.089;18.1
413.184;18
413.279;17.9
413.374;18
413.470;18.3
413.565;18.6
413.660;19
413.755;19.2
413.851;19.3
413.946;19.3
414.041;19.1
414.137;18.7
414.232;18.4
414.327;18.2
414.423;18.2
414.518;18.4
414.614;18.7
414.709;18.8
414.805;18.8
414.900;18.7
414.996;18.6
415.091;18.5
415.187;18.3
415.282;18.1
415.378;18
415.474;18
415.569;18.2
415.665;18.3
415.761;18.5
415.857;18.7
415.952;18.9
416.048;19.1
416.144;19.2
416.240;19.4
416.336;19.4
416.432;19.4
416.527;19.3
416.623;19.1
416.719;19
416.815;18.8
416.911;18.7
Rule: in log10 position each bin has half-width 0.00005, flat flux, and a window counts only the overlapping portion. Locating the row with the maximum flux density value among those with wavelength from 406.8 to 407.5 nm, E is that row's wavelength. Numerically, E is 406.859 nm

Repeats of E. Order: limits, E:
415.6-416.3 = 416.240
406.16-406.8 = 406.765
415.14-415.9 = 415.857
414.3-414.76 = 414.709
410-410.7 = 410.623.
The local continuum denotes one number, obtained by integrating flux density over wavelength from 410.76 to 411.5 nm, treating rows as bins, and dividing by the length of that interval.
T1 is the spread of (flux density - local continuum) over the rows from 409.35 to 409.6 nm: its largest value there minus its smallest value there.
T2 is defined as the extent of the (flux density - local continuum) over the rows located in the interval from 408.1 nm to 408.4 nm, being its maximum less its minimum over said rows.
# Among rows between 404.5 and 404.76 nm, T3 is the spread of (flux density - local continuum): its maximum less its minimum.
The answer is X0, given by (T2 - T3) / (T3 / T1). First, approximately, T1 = 0.50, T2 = 0.4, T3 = 0.30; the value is 0.17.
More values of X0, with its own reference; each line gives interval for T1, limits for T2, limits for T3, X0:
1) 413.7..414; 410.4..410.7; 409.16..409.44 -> 1.50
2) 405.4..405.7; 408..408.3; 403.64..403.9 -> -0.12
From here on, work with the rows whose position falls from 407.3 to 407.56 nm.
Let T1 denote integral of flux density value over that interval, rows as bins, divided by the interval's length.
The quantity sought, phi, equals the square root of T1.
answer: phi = 4.19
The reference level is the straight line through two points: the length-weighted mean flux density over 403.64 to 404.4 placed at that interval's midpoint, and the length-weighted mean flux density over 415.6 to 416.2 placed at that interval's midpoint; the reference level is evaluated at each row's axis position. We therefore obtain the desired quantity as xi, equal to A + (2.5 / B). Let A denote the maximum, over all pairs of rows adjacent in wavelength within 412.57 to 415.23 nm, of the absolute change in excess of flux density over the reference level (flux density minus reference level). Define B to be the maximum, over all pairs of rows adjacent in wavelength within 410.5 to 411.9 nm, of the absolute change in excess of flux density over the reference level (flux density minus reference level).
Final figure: 4.0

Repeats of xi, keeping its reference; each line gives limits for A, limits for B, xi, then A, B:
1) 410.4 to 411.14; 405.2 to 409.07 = 5.9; 0.90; 0.50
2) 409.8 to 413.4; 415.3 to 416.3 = 13.8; 1.00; 0.20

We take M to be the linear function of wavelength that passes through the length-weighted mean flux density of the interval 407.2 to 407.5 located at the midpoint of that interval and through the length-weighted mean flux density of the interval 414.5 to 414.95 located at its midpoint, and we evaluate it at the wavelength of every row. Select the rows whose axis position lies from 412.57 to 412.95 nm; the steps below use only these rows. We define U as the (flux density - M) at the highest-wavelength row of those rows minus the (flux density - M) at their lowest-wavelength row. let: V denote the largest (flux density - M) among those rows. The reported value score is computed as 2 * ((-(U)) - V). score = 0.0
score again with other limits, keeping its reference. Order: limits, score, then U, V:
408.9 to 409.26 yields -1.8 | 0.06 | 0.86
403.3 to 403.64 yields -3.6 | 1.06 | 0.75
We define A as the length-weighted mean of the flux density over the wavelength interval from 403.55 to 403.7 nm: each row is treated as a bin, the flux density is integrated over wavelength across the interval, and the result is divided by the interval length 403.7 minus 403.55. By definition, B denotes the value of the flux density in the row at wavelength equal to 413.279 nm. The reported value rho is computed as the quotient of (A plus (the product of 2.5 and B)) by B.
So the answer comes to 3.50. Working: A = 18.0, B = 17.9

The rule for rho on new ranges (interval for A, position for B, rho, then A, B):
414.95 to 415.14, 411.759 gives 3.49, 18.6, 18.8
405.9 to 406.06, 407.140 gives 3.53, 18.0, 17.5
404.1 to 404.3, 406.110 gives 3.52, 18.1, 17.7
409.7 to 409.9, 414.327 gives 3.41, 16.5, 18.2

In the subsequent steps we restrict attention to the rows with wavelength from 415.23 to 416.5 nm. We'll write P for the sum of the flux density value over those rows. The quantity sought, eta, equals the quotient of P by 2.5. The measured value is 97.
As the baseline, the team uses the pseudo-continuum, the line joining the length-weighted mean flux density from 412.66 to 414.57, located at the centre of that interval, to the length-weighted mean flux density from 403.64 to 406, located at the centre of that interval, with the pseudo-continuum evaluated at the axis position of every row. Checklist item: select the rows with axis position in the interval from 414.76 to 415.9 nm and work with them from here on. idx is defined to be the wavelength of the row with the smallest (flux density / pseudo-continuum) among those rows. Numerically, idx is 415.474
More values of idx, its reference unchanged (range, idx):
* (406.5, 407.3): 406.578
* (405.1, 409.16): 406.391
